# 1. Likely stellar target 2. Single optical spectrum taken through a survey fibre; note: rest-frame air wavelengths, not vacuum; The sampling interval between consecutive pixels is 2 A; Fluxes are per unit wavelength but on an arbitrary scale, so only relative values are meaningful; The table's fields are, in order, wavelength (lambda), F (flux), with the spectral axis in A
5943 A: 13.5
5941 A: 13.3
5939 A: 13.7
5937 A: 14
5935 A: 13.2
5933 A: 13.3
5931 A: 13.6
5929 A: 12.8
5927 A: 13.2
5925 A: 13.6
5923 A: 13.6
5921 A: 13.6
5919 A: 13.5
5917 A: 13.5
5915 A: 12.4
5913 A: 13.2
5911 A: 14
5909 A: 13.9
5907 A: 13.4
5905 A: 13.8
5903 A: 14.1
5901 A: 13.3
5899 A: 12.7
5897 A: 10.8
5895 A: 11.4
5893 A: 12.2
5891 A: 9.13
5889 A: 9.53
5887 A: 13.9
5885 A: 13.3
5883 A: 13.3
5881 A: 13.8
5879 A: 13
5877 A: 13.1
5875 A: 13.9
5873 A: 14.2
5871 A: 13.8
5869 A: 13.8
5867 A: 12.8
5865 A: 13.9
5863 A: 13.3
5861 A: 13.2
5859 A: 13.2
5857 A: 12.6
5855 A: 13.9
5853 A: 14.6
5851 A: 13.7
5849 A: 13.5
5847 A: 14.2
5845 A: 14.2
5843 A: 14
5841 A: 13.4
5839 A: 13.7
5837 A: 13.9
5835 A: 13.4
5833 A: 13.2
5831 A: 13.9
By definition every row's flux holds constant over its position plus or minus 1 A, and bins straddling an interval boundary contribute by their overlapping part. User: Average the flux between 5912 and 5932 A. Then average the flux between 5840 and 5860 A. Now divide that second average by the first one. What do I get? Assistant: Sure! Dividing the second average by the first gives 1.03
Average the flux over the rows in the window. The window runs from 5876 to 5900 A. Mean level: 12.2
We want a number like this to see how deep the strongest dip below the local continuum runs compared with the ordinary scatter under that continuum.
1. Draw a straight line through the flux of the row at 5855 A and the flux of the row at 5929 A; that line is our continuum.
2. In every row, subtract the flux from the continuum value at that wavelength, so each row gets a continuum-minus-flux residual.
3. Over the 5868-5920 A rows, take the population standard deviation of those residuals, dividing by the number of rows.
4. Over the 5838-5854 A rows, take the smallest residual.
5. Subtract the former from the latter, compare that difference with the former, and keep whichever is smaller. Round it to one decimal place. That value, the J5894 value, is -2.0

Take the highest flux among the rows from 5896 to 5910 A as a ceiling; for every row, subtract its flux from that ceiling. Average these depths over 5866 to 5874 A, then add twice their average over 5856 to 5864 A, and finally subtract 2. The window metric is 0.50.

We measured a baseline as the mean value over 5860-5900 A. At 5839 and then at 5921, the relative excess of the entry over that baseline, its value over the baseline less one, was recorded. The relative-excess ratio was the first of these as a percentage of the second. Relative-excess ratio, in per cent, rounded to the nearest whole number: 112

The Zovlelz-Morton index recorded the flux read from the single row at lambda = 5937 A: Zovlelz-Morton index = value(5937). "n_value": 14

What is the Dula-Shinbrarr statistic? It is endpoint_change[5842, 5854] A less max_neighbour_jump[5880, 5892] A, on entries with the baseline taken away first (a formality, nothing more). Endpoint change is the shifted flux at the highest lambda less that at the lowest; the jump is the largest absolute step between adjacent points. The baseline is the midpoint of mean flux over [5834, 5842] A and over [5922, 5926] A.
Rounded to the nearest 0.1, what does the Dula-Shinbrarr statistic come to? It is -3.8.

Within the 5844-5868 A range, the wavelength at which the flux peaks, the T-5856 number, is 5853 A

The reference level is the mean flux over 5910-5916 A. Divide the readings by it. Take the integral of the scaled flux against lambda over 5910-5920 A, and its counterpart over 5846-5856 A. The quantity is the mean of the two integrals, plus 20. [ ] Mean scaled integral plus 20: 30.3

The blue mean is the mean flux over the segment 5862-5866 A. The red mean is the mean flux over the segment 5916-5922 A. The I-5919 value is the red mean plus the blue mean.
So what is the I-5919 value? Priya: 27.1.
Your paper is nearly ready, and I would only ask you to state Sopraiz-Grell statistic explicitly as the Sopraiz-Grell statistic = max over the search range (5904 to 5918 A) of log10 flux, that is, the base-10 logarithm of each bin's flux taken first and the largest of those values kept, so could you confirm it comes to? 1.146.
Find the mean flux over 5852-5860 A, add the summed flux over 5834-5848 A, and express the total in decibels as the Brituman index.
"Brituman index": 20.4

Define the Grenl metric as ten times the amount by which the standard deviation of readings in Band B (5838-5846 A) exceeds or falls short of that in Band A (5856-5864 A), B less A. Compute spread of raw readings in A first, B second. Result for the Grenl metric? 0.3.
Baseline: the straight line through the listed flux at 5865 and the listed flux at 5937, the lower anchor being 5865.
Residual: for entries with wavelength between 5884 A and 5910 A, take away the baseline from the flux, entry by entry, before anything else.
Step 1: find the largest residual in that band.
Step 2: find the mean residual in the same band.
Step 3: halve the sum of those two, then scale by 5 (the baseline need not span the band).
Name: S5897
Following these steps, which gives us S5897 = -3.4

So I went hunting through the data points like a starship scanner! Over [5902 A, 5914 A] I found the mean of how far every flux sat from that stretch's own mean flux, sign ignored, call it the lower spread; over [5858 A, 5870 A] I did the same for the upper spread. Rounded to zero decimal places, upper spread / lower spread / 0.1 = 11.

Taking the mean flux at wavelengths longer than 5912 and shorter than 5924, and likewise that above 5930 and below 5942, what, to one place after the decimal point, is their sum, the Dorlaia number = 26.8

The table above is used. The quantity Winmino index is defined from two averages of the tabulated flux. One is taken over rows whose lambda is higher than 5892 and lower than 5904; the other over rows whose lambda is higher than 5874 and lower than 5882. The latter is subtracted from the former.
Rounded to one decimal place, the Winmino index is -1.0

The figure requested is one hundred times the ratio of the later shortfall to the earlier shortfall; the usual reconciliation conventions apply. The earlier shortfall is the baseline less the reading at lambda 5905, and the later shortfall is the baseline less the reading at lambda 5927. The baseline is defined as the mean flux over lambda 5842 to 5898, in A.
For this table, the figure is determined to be 17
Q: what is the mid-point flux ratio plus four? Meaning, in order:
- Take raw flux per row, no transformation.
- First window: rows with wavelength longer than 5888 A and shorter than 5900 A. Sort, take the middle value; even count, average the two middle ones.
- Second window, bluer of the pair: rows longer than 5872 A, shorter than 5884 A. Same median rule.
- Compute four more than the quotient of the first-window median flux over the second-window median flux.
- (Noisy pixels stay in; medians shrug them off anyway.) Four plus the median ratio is 4.82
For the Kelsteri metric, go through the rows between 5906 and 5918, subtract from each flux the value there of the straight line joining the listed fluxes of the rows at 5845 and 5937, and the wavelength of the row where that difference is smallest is 5915 A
